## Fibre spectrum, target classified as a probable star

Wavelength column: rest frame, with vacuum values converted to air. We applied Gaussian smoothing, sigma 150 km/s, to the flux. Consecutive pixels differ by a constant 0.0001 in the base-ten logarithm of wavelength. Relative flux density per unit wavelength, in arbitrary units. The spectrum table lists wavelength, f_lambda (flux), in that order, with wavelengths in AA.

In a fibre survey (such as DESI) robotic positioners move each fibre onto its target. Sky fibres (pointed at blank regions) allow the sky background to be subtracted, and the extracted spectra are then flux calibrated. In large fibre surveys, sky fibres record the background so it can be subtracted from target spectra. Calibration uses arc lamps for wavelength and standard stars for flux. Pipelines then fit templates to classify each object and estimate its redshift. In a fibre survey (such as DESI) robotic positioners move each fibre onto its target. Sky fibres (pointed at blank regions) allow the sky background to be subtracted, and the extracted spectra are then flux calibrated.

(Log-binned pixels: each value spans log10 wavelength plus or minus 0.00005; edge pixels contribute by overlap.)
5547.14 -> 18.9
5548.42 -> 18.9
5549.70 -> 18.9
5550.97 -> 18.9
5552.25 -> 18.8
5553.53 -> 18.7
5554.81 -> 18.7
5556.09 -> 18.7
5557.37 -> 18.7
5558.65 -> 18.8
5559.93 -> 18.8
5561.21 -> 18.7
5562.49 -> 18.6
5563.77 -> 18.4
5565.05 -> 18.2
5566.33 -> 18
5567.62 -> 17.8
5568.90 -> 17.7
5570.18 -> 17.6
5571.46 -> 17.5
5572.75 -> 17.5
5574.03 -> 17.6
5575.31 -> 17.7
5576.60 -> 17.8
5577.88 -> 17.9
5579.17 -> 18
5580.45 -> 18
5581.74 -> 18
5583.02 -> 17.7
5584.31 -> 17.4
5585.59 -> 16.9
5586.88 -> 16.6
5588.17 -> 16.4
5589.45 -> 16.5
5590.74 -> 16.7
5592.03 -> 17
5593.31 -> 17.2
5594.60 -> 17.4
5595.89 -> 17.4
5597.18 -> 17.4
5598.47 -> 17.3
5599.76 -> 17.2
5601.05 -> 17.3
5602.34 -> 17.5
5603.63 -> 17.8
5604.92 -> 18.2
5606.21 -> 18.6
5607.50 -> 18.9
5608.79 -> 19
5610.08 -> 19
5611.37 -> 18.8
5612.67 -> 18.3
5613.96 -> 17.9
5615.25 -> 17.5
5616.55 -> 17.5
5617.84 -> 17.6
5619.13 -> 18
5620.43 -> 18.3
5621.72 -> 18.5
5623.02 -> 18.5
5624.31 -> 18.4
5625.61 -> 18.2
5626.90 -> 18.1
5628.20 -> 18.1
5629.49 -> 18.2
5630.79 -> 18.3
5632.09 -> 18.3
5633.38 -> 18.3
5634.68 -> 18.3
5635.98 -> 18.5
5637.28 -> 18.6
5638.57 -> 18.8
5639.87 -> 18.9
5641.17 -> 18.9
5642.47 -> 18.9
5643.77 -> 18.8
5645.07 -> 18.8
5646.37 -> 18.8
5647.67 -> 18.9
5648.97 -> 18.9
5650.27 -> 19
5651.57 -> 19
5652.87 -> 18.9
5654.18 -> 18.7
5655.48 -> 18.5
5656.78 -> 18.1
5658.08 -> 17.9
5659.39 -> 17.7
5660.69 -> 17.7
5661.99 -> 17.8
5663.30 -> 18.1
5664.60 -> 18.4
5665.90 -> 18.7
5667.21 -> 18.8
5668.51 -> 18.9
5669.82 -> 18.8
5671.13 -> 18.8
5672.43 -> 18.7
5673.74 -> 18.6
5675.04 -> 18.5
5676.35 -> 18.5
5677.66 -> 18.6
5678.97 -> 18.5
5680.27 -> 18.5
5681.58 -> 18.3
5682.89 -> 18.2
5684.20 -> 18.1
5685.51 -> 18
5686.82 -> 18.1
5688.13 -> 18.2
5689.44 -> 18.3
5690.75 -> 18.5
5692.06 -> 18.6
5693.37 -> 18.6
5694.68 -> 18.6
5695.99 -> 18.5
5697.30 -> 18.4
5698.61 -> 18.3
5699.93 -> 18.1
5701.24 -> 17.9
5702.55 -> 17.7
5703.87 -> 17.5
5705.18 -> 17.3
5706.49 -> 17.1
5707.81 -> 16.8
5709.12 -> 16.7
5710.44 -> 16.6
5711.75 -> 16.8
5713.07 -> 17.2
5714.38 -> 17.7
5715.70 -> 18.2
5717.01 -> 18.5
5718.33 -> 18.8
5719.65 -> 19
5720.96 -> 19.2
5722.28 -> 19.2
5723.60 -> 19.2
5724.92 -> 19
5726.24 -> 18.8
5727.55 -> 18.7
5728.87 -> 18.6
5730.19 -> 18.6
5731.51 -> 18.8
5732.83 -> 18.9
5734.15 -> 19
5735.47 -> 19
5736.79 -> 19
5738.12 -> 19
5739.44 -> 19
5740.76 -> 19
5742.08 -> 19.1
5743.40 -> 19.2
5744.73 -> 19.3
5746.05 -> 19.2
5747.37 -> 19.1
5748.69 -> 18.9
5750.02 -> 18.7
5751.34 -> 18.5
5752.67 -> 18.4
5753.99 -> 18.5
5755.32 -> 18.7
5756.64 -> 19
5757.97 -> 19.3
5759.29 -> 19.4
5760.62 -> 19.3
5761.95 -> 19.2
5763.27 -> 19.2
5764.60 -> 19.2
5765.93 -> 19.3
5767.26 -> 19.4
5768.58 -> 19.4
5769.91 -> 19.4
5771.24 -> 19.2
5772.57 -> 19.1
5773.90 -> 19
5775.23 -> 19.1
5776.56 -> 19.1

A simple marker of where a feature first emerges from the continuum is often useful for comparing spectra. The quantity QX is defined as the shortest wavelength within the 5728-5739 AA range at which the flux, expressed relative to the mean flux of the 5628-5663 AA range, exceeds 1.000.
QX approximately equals 5728.87 AA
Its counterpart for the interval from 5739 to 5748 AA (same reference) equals 5739.44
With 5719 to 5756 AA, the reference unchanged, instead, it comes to 5719.65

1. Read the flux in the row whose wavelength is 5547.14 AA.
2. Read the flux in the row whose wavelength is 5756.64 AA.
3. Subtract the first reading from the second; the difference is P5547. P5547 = 0.10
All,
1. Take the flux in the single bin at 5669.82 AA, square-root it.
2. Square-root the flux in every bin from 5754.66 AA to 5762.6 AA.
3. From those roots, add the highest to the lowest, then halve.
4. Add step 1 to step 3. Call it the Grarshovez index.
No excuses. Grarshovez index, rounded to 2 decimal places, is 8.70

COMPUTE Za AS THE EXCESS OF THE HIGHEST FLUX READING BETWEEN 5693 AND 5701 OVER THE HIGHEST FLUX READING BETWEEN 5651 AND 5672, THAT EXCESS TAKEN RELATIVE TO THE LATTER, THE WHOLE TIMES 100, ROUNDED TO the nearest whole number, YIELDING -2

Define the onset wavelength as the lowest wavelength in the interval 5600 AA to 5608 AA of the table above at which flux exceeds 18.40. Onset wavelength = 5606.21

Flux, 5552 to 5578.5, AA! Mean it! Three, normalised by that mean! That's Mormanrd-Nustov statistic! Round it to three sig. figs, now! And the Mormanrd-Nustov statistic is 0.165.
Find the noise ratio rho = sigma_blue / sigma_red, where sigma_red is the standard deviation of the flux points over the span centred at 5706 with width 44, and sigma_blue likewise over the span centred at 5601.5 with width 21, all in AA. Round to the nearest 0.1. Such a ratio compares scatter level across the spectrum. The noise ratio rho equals 1.0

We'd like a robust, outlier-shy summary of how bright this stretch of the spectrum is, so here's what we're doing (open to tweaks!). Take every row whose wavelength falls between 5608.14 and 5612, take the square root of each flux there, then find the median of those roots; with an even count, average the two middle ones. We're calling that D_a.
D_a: 4.36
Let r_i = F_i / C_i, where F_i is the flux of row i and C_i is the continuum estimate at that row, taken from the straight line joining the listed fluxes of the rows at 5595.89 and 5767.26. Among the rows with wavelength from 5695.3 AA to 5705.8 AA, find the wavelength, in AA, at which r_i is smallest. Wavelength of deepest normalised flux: 5705.18 AA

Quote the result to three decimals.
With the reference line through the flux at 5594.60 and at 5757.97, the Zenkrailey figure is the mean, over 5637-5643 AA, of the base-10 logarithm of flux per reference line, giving 0.021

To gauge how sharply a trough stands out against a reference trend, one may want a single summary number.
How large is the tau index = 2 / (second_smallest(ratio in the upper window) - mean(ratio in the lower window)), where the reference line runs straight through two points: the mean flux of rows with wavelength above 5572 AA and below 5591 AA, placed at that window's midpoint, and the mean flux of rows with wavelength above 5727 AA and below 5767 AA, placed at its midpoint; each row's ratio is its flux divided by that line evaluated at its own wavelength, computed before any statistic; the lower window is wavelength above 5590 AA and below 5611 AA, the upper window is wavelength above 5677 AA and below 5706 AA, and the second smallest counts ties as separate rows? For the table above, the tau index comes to -30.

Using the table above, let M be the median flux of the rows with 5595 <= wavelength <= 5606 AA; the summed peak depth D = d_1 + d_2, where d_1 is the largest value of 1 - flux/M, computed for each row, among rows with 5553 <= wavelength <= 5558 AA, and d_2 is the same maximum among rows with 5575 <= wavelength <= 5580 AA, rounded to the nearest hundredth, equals -0.09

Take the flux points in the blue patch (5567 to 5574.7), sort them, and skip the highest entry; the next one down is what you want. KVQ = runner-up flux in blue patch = 17.7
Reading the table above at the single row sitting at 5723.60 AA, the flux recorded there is 19.2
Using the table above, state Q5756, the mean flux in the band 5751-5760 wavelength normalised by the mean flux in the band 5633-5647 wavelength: 1.01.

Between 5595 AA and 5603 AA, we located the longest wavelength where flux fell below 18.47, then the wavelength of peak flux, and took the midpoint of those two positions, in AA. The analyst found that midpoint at 5602.3 AA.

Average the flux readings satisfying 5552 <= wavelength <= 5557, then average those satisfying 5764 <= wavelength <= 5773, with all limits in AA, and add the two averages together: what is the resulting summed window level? 38.0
